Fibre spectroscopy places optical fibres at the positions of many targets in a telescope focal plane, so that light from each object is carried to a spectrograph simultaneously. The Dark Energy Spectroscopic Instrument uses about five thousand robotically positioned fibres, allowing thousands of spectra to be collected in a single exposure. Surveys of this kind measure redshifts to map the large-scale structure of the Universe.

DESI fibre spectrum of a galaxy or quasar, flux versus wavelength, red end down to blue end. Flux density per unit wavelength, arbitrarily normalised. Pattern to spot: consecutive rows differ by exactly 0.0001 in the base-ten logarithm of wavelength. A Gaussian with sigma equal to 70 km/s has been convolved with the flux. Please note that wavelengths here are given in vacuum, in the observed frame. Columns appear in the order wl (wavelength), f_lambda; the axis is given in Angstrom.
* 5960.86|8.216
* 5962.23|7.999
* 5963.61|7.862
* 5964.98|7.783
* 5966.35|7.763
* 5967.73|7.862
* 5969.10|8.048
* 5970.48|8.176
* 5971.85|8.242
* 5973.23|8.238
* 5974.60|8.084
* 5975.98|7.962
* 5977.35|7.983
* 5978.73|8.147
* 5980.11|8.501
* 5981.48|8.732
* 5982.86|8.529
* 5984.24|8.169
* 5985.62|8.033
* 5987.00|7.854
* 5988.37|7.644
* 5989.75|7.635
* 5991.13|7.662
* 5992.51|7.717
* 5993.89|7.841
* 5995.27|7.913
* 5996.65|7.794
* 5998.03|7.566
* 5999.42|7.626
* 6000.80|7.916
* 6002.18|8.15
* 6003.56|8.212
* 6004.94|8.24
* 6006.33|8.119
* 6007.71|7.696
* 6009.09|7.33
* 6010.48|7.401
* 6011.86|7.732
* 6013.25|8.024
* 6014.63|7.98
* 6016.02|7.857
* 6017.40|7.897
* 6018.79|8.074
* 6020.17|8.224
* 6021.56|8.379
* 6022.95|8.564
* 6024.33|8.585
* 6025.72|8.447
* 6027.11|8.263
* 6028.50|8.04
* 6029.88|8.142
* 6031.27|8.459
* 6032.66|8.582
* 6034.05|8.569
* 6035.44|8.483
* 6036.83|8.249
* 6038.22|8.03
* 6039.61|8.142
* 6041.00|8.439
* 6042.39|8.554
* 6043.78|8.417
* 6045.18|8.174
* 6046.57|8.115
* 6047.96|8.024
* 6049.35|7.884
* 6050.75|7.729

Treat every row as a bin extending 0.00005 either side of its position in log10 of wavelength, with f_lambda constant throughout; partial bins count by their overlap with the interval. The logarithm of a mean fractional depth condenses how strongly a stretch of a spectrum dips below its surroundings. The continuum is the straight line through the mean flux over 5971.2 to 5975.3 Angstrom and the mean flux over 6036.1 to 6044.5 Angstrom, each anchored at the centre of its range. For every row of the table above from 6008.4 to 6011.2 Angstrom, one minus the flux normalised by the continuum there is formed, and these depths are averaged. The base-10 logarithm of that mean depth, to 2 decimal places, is -0.97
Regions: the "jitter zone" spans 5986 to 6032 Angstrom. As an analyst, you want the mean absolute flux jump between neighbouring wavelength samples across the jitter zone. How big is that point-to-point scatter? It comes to 0.156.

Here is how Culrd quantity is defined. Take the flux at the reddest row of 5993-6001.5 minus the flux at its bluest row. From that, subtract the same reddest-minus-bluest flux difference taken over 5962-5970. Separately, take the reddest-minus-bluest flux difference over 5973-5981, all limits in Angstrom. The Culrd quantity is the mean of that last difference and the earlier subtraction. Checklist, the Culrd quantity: 0.14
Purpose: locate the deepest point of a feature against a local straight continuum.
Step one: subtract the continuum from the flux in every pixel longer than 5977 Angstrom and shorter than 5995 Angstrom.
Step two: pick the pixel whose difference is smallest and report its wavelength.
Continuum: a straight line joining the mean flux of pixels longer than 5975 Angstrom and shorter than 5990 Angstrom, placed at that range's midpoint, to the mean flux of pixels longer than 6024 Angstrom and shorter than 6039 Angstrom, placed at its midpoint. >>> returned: 5989.75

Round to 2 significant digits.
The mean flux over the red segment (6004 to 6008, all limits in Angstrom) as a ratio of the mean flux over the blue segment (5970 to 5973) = 0.98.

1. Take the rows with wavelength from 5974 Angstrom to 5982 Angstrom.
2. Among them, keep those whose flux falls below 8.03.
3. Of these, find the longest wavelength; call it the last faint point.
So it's 5977.35 Angstrom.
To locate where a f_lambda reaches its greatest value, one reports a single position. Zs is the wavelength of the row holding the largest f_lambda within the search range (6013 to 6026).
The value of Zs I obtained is 6024.33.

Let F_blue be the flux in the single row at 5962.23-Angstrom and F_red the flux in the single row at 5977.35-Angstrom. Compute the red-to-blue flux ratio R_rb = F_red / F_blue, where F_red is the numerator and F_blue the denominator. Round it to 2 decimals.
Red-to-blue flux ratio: 1.00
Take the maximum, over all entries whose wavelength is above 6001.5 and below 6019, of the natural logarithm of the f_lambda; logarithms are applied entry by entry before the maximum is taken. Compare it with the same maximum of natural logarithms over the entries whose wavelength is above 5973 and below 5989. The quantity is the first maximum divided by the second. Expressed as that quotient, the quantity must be 0.97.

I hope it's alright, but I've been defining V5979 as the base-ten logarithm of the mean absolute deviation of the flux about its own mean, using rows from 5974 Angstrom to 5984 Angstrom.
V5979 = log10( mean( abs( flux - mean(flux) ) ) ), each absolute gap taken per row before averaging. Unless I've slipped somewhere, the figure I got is -0.57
